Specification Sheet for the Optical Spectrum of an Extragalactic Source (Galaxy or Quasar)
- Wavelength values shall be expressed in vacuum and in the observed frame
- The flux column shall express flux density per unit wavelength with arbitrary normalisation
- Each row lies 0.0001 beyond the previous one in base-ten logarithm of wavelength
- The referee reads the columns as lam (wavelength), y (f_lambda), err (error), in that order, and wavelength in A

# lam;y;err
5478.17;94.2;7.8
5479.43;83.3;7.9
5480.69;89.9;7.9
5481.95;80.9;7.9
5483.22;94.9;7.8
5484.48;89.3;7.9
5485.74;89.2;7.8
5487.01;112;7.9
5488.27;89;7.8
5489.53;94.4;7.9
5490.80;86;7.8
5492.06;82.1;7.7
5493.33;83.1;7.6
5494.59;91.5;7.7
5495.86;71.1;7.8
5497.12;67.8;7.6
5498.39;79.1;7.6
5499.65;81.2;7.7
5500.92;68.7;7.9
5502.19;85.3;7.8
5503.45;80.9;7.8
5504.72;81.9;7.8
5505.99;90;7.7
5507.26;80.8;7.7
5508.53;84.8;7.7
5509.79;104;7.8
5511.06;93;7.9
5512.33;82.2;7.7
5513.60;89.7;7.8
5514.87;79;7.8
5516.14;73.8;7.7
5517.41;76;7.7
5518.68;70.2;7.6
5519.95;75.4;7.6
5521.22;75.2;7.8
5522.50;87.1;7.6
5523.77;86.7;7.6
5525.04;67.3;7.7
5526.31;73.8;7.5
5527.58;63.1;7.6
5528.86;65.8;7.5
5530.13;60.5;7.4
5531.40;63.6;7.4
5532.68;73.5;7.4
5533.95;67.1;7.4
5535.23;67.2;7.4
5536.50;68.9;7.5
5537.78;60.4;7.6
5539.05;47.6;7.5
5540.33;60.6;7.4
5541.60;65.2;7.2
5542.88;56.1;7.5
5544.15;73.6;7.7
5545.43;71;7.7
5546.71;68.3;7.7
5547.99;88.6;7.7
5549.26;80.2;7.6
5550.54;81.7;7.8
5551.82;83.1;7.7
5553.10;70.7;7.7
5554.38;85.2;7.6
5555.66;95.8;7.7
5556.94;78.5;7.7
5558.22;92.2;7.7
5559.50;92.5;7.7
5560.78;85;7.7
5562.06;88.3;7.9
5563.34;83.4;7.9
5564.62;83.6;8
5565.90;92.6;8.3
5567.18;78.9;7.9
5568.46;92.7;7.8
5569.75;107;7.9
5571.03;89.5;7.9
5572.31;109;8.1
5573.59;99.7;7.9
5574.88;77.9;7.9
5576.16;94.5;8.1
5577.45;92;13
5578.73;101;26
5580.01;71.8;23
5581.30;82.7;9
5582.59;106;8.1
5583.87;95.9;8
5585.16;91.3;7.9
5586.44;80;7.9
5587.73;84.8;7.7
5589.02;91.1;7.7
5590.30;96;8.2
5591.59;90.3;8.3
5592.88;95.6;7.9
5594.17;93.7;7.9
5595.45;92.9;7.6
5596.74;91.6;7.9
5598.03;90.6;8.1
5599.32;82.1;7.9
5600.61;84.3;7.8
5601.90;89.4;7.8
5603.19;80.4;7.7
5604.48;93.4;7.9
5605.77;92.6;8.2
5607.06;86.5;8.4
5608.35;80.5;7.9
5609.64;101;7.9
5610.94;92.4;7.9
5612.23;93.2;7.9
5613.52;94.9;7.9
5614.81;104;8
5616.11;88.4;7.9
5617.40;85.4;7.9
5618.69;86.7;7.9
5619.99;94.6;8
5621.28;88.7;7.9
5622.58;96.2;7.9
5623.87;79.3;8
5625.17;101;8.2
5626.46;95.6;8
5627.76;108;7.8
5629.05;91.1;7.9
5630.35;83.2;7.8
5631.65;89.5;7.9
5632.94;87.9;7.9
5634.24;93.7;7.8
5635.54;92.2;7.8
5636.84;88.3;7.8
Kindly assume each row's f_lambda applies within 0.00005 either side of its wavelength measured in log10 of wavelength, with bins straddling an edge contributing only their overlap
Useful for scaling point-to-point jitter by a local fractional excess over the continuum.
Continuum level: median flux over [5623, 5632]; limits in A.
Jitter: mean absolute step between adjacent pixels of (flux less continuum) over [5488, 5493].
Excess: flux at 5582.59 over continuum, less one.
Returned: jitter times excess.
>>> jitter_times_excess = 1.0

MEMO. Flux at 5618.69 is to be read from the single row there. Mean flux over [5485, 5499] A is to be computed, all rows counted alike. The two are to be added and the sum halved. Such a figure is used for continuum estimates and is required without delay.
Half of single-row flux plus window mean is 86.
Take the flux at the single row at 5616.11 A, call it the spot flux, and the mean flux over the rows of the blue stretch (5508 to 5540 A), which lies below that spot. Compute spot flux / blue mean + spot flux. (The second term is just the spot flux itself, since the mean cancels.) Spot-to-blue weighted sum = 90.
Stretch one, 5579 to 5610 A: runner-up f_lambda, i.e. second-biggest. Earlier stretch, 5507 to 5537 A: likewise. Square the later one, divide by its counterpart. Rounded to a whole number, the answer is 110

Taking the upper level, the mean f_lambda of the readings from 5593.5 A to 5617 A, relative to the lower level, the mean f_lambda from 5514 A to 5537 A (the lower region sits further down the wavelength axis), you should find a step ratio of 1.26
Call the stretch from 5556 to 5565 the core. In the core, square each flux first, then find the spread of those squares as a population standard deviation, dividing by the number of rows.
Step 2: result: 812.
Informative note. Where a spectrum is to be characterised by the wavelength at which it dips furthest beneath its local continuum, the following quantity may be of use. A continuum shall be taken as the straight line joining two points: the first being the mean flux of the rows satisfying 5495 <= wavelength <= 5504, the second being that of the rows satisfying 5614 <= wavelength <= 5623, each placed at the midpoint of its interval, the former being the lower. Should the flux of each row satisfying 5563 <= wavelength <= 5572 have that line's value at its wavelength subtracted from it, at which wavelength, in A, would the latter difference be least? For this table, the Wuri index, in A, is 5567.18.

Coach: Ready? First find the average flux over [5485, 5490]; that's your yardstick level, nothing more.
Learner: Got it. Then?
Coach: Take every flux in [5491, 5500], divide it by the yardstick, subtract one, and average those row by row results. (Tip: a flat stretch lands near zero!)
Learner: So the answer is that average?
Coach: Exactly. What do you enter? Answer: -0.17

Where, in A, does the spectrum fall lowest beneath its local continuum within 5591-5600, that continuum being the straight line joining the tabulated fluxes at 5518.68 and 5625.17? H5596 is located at 5599.32 A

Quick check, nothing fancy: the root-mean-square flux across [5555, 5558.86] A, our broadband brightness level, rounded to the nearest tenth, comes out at 89.1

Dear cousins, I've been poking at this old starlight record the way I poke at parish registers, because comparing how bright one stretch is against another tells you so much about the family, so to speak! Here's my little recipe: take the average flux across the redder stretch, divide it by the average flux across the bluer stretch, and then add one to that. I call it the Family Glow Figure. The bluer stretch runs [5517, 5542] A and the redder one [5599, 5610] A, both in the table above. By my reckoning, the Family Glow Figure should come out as 2.3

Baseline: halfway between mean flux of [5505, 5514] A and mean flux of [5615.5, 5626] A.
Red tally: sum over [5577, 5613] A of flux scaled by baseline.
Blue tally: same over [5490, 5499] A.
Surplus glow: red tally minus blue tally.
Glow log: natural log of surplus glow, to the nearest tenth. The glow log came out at 3.1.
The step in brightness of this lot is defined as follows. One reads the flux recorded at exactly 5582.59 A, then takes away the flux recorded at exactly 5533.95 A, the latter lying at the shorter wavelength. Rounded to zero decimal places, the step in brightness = 39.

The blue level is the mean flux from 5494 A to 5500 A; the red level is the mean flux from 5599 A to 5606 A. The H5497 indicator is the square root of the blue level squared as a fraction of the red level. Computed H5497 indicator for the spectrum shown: 8.4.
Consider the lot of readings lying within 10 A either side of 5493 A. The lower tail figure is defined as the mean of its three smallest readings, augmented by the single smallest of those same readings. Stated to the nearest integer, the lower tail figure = 137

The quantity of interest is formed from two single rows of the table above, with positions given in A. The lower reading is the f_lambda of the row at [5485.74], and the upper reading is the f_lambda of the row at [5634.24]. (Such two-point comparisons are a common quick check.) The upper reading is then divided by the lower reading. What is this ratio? 1.05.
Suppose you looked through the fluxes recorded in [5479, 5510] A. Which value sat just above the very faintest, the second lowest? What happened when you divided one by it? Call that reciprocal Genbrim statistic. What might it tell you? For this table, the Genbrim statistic 0.015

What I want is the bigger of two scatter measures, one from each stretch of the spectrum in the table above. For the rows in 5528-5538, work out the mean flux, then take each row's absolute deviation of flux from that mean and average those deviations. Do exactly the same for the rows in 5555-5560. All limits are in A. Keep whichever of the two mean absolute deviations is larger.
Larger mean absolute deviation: 5.6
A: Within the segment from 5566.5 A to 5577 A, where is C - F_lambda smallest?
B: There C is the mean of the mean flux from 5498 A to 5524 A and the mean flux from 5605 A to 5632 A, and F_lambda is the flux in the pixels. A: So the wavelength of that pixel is 5572.31 A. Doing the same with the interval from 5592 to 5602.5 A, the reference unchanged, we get 5592.88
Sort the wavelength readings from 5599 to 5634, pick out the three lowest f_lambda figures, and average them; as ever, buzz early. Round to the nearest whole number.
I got 80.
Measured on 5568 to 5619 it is 77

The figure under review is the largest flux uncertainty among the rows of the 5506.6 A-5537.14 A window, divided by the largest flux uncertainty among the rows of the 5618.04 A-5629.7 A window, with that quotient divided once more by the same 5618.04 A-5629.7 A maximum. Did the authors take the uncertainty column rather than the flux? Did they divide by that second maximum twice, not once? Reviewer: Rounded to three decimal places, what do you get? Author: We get 0.117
